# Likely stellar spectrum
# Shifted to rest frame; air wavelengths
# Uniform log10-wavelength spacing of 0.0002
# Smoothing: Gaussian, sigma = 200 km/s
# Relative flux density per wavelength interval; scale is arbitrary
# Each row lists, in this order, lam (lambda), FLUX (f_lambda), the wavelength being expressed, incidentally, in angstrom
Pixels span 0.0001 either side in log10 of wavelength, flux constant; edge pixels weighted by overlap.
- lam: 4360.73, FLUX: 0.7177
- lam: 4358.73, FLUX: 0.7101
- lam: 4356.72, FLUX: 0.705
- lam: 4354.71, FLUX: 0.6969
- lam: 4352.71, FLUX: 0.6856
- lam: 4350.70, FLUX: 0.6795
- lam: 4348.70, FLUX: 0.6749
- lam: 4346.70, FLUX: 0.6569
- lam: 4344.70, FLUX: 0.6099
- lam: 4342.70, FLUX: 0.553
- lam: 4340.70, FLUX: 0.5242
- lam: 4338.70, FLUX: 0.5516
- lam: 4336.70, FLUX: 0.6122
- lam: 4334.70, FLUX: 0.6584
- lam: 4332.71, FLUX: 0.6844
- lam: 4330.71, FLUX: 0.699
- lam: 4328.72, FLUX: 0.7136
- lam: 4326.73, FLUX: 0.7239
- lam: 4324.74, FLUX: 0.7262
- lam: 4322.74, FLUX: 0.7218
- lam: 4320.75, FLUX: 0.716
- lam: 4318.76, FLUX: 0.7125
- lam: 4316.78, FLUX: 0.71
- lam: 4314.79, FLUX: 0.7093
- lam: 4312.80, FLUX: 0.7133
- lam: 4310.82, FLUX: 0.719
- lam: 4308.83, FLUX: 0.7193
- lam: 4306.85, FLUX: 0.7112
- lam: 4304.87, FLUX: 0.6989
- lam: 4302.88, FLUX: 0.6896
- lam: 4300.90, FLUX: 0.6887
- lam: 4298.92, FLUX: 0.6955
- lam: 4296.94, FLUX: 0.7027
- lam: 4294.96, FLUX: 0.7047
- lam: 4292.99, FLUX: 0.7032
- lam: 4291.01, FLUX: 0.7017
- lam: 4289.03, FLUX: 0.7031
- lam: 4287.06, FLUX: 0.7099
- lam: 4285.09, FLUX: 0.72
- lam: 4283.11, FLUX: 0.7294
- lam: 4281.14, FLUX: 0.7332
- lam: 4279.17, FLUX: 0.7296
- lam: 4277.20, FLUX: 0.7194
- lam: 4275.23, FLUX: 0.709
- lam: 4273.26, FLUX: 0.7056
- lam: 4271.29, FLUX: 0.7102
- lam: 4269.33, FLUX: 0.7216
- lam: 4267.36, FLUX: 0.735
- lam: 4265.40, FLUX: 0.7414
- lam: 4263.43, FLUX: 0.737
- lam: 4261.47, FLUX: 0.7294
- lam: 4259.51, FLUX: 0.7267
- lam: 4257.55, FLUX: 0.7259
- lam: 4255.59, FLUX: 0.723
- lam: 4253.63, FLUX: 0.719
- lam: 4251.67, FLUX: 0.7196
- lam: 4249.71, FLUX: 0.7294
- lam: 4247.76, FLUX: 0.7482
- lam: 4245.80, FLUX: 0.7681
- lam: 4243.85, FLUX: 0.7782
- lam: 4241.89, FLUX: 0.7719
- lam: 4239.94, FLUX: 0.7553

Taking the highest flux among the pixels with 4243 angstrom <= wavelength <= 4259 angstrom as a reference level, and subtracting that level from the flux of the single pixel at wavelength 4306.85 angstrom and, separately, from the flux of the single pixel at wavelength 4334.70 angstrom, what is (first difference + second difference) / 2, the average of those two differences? -0.09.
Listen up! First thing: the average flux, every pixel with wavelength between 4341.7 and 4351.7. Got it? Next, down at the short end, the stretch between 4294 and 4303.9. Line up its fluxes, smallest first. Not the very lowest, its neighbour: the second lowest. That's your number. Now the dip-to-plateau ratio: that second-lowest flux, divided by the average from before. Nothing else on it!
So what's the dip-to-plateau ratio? 1.09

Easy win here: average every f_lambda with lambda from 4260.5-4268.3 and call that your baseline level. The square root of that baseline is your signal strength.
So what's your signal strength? 0.858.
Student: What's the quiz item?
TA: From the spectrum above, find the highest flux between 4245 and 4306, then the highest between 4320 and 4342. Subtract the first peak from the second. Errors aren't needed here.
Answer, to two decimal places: -0.04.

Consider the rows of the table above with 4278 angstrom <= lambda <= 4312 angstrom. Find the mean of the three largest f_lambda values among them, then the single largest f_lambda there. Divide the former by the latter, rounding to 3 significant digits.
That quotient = 0.997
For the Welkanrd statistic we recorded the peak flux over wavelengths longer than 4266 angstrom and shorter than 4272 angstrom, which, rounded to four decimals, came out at 0.7350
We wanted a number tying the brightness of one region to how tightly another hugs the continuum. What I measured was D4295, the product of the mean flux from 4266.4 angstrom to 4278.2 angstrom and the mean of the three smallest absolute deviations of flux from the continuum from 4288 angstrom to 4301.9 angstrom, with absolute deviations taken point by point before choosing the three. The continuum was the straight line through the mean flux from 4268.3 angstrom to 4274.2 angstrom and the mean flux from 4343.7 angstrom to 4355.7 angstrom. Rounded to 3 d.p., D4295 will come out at 0.001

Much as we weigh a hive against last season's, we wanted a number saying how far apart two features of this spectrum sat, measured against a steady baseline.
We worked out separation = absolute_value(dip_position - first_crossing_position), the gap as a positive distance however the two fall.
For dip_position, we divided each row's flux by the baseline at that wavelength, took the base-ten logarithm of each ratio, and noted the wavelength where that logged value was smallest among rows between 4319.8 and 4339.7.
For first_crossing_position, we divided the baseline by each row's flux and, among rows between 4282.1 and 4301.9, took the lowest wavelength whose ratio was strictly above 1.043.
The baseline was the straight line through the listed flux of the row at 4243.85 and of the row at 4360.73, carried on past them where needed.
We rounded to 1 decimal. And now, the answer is 53.6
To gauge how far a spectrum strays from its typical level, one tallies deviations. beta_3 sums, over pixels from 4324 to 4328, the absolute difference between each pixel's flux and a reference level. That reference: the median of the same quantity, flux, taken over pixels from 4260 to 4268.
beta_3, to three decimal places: 0.022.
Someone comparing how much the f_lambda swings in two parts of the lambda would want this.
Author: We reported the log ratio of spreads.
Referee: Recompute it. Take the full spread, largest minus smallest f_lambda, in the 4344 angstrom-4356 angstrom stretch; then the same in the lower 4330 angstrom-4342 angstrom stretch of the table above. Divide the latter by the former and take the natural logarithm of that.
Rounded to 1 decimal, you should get 0.7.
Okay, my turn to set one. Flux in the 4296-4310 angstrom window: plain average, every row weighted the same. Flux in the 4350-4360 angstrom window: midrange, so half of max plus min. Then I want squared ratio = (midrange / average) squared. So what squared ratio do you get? 0.98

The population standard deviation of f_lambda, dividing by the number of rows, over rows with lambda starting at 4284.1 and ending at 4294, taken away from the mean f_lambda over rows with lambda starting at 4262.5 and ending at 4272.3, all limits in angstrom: 0.722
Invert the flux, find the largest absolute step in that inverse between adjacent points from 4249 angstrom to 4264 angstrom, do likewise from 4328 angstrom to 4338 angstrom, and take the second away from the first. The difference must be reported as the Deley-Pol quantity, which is -0.10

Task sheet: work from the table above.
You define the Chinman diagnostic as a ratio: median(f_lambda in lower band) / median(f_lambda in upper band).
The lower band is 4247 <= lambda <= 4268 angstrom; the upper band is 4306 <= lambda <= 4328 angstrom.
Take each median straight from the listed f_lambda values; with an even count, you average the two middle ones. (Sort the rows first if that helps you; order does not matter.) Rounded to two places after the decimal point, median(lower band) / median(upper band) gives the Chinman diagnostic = 1.02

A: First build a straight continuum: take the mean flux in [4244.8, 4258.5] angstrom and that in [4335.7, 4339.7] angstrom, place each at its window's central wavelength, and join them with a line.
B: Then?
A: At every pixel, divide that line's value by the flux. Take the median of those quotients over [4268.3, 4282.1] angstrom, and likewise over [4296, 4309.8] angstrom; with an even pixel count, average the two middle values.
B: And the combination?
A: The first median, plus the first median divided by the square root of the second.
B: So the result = 1.98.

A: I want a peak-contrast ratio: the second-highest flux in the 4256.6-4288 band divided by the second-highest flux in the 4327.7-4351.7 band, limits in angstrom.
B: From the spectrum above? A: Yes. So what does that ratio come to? 1.05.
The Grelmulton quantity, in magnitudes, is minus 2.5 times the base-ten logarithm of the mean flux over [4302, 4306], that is 0.40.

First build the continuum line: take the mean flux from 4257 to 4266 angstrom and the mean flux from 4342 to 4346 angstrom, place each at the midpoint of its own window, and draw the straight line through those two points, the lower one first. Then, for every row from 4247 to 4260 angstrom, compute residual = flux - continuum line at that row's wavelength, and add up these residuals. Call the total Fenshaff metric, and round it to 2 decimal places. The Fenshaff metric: -0.13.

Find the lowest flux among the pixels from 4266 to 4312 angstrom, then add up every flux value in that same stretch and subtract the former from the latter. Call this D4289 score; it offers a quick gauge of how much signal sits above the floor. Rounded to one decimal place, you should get 15.7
